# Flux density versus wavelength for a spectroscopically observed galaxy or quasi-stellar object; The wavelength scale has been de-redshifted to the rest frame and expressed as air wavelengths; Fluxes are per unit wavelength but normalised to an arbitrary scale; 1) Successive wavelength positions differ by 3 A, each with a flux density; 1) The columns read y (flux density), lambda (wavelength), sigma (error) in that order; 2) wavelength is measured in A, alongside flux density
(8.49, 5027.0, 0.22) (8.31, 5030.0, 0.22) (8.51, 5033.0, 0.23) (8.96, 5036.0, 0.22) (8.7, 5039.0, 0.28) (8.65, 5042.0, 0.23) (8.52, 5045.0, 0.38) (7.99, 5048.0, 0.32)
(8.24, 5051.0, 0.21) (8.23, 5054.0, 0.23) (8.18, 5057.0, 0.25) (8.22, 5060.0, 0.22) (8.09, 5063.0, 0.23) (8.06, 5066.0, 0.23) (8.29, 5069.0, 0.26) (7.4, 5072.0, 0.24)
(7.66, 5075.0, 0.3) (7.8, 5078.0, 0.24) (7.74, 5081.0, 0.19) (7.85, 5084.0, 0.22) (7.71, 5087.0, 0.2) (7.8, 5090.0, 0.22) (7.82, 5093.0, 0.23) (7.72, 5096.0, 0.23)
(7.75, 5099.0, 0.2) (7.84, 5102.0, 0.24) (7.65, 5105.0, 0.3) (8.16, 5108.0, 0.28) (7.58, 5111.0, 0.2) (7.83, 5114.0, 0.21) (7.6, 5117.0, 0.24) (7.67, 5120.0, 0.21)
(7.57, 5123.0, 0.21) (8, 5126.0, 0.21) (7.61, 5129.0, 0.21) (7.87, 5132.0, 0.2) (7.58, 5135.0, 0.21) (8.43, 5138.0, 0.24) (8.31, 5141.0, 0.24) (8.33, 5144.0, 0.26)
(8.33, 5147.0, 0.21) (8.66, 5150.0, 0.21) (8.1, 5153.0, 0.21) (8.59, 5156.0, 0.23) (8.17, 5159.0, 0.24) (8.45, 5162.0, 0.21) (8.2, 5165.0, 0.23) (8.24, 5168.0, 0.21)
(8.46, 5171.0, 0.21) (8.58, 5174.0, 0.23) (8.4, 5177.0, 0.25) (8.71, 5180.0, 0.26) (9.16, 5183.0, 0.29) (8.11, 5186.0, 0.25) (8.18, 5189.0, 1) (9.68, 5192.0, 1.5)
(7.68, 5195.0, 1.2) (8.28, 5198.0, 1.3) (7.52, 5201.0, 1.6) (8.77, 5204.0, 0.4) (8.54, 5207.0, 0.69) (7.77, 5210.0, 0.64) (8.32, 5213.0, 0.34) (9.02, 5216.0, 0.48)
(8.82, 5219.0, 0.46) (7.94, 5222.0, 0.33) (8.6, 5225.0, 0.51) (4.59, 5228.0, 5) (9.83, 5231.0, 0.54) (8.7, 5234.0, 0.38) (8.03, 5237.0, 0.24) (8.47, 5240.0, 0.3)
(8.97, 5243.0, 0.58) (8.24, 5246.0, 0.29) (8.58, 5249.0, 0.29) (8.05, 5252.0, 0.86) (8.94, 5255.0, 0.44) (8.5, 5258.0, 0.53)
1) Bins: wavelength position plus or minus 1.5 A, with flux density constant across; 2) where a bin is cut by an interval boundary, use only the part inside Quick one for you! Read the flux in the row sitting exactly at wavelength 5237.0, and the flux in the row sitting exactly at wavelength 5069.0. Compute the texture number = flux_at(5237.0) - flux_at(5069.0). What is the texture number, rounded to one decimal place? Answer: -0.3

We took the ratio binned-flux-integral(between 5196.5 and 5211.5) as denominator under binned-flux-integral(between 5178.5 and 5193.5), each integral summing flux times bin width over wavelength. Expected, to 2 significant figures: 1.1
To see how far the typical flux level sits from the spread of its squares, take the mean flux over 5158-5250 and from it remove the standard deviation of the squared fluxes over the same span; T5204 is -4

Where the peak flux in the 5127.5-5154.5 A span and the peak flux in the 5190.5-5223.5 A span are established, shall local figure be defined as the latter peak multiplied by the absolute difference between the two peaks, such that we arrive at 10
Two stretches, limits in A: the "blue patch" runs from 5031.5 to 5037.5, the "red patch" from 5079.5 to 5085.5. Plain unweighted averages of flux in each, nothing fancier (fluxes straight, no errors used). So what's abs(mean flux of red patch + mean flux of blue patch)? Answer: 16.5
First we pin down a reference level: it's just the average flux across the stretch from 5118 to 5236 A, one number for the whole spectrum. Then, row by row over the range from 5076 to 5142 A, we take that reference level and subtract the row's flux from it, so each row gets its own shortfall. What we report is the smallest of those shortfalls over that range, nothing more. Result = -0.2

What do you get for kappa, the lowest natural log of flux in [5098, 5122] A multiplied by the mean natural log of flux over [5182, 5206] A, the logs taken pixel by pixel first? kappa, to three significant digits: 4.31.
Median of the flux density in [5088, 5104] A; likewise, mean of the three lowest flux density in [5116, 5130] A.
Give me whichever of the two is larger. 7.80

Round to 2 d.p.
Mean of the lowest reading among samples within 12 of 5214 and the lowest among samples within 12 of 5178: 7.94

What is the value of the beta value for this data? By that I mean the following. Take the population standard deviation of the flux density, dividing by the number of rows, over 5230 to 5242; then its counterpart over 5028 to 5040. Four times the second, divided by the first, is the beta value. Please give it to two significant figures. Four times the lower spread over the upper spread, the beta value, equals 1.4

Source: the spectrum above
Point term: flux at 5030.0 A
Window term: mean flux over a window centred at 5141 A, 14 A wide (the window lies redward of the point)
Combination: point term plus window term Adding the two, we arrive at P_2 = 16.5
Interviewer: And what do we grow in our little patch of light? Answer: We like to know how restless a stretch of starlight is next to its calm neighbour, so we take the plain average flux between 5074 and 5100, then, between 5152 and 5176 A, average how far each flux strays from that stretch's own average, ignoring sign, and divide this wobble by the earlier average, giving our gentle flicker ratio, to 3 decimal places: 0.022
